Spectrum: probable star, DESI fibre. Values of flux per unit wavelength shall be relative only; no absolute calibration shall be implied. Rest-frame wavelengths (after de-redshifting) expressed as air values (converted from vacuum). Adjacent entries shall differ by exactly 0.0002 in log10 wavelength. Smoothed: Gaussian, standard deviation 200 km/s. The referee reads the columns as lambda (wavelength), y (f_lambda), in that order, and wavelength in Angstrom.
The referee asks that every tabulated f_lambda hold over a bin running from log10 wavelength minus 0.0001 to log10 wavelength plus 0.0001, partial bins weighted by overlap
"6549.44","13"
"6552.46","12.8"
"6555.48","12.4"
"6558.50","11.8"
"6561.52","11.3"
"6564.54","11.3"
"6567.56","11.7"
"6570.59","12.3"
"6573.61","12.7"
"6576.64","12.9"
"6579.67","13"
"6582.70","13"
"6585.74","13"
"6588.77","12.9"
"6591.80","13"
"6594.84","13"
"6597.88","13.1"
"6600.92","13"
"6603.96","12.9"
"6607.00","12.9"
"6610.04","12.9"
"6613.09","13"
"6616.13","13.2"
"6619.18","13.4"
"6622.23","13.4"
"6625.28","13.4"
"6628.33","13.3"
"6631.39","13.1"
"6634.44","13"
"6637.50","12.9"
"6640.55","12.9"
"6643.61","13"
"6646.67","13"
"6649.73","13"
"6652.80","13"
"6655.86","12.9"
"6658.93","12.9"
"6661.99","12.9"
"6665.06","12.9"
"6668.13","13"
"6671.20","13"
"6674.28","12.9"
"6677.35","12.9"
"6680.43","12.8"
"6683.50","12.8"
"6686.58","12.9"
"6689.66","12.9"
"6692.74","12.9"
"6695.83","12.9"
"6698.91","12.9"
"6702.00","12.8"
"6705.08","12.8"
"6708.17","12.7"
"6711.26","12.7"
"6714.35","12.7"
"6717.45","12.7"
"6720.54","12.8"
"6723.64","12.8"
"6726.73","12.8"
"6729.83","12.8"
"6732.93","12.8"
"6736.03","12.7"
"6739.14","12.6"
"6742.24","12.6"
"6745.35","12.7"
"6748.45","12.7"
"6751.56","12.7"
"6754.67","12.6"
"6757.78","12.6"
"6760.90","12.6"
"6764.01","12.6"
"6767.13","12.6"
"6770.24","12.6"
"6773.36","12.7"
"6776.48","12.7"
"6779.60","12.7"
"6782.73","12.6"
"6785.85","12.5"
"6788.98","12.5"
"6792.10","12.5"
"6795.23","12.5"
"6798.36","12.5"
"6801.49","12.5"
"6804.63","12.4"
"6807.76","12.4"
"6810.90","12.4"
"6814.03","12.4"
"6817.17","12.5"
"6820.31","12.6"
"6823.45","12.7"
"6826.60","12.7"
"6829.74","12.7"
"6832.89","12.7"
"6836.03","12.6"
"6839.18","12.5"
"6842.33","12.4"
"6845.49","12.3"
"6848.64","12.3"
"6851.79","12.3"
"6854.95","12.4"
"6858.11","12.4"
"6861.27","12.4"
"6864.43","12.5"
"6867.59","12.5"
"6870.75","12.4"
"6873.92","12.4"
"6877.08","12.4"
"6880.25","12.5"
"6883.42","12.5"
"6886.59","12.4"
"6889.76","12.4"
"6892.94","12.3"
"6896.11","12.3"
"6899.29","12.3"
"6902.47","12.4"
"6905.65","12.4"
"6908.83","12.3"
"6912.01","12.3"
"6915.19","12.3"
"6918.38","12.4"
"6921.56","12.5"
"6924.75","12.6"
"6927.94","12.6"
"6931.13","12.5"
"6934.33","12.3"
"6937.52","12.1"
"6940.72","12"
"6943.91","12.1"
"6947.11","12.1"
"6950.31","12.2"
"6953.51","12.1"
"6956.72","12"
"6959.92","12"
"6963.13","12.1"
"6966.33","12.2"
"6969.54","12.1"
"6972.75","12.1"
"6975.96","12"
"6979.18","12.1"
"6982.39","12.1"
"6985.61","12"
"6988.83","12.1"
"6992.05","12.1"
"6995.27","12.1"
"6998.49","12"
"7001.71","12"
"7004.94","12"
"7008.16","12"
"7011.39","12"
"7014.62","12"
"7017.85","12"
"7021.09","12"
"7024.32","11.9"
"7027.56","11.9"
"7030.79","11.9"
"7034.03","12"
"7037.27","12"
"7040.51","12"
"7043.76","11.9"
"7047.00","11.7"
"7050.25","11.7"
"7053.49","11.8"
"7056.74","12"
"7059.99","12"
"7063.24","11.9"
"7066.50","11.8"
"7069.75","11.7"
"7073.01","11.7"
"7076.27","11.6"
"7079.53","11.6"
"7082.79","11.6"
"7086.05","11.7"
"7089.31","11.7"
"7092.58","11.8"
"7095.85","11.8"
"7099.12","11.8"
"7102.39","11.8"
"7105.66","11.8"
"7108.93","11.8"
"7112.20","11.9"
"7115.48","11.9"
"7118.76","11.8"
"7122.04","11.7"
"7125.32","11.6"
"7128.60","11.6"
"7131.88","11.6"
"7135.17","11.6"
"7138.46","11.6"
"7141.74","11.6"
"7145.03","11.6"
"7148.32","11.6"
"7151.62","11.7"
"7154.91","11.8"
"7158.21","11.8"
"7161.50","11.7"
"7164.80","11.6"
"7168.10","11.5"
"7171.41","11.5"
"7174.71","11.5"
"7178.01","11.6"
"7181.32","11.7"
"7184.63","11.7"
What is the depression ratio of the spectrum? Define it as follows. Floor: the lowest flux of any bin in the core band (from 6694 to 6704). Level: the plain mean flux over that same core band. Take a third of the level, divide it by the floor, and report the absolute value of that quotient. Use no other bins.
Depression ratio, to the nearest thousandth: 0.335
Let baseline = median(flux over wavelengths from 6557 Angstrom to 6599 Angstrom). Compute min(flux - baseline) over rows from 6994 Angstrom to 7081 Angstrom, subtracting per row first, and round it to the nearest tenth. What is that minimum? -1.3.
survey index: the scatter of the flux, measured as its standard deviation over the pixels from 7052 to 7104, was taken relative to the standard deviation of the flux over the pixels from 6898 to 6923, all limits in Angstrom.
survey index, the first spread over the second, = 1.7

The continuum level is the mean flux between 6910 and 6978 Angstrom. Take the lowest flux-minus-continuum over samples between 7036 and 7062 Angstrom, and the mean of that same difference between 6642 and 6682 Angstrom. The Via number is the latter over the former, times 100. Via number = -139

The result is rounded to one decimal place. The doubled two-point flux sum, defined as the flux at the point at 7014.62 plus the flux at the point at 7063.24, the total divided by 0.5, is 47.8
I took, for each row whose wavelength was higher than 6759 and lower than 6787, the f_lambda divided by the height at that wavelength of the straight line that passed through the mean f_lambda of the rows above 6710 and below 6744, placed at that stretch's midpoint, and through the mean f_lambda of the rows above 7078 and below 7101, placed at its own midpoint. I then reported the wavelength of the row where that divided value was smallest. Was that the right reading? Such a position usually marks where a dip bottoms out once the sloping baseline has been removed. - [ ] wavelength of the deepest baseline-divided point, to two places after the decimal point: 6785.85 Angstrom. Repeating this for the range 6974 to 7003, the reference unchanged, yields 6975.96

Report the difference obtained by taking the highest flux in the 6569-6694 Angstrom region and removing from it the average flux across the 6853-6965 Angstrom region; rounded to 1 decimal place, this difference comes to 1.1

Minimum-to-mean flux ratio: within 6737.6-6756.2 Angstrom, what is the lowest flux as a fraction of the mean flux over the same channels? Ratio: 0.996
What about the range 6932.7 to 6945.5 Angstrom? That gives 0.990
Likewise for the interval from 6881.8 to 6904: 0.994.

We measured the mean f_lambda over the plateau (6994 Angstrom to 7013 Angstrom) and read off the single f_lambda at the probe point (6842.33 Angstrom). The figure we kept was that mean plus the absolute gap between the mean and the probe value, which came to 12.40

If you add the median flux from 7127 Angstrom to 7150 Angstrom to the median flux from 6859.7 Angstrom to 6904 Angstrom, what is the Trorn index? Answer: 24.0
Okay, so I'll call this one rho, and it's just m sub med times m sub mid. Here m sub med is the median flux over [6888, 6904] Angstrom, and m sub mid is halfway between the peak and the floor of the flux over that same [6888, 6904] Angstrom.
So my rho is 152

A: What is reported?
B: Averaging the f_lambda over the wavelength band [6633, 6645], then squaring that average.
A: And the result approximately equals 168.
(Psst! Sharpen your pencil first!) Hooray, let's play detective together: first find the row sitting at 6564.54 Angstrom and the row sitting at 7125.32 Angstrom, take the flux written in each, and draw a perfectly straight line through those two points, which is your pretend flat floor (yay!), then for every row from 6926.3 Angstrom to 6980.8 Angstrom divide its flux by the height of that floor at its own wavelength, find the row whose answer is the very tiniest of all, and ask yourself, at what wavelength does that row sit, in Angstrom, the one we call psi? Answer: 6975.96 Angstrom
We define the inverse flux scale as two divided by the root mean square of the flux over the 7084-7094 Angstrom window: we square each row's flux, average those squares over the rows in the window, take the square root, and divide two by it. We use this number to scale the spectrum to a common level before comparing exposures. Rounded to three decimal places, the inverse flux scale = 0.170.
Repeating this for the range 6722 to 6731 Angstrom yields 0.156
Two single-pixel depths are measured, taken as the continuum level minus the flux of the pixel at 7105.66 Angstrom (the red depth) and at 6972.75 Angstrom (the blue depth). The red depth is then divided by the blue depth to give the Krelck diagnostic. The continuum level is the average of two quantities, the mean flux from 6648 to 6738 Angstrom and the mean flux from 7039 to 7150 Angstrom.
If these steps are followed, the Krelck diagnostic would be 2.5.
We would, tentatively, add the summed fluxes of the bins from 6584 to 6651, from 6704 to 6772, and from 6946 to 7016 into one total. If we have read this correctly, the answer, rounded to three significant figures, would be 832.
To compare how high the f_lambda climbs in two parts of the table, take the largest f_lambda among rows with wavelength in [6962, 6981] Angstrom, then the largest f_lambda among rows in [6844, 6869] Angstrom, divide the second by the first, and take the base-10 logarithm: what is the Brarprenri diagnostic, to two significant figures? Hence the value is 0.011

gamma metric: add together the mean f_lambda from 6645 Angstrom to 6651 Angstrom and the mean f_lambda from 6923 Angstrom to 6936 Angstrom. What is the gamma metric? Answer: 25.5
